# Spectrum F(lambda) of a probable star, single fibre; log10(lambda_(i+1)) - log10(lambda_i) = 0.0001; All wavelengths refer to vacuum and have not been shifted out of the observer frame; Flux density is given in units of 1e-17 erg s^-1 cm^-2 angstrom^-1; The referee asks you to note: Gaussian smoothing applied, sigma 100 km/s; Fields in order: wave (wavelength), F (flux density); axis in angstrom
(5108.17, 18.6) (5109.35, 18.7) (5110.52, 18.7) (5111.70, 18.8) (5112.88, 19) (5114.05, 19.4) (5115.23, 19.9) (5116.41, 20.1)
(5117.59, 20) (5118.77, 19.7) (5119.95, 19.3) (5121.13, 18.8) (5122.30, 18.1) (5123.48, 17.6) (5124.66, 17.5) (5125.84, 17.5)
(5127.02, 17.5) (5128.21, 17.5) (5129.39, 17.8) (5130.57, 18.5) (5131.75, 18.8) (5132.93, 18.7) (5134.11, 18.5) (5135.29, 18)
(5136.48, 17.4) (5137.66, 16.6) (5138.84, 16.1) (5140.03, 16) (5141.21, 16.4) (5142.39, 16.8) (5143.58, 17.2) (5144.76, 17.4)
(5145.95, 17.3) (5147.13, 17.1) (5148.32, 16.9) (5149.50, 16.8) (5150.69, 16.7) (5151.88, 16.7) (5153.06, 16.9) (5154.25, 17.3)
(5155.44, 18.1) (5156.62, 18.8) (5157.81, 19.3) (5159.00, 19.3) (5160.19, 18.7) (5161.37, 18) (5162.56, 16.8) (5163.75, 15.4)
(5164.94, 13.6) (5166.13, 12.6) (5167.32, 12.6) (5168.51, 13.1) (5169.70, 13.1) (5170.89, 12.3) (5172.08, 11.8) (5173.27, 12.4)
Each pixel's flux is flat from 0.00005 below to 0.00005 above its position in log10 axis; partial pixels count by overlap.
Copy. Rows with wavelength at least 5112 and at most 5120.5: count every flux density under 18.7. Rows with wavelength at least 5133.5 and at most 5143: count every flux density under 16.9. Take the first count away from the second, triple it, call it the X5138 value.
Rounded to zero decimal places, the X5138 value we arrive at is 15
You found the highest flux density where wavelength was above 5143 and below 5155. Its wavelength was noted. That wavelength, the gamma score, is 5144.76 angstrom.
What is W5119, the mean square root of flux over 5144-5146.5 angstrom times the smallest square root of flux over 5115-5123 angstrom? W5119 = 17.7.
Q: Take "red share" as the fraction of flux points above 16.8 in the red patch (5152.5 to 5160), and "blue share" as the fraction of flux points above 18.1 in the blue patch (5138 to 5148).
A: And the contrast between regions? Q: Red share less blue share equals 1.00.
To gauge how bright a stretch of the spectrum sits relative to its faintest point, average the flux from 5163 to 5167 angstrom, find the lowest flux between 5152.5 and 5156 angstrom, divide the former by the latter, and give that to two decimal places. 0.82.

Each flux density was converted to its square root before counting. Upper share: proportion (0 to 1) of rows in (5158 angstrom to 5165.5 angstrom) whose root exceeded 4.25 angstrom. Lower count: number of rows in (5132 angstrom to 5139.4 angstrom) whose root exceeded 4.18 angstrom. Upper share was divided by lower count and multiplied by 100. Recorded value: 11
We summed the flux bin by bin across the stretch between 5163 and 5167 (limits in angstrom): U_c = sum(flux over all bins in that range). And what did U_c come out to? 41.6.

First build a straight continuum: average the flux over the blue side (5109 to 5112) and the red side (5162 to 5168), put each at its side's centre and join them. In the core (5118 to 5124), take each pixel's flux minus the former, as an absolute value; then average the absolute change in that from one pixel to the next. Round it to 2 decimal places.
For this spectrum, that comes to 0.40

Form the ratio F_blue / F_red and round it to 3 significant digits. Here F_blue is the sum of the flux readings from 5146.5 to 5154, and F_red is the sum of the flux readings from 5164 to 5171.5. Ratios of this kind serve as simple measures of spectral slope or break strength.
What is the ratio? 1.31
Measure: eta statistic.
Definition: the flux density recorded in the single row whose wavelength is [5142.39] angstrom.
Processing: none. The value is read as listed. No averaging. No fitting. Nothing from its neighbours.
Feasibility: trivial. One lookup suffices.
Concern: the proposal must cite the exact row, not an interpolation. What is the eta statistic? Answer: 16.8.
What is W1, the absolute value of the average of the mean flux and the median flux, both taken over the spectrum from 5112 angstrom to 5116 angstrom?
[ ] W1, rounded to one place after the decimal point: 19.4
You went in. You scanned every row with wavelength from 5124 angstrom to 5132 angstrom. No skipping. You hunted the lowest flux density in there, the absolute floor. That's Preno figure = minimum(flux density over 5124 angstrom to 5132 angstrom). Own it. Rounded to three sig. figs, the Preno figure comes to 17.5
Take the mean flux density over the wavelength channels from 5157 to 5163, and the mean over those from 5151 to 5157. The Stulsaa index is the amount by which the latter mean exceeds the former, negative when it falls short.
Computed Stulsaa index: -1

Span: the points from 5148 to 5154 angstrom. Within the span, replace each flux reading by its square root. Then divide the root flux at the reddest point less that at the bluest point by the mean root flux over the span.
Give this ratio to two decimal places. 0.00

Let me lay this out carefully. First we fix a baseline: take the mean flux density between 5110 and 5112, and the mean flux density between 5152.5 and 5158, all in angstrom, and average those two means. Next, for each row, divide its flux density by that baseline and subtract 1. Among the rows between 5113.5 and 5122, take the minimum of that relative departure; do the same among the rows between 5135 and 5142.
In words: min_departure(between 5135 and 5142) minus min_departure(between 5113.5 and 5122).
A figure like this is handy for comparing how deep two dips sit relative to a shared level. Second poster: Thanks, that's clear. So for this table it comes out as -0.15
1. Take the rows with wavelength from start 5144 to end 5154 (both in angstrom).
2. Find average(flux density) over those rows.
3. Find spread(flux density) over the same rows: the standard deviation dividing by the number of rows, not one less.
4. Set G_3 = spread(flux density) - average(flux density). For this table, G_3 -16.7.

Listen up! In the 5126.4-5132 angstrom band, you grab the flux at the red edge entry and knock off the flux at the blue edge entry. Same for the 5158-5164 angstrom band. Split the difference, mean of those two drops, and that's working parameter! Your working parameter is -1.3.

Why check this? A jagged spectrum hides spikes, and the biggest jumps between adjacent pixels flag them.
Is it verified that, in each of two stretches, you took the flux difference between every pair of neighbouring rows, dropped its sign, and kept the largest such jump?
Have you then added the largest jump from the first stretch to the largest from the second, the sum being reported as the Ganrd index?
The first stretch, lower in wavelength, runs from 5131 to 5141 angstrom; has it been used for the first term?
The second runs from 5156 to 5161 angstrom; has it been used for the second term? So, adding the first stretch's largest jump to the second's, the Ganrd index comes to 1.4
